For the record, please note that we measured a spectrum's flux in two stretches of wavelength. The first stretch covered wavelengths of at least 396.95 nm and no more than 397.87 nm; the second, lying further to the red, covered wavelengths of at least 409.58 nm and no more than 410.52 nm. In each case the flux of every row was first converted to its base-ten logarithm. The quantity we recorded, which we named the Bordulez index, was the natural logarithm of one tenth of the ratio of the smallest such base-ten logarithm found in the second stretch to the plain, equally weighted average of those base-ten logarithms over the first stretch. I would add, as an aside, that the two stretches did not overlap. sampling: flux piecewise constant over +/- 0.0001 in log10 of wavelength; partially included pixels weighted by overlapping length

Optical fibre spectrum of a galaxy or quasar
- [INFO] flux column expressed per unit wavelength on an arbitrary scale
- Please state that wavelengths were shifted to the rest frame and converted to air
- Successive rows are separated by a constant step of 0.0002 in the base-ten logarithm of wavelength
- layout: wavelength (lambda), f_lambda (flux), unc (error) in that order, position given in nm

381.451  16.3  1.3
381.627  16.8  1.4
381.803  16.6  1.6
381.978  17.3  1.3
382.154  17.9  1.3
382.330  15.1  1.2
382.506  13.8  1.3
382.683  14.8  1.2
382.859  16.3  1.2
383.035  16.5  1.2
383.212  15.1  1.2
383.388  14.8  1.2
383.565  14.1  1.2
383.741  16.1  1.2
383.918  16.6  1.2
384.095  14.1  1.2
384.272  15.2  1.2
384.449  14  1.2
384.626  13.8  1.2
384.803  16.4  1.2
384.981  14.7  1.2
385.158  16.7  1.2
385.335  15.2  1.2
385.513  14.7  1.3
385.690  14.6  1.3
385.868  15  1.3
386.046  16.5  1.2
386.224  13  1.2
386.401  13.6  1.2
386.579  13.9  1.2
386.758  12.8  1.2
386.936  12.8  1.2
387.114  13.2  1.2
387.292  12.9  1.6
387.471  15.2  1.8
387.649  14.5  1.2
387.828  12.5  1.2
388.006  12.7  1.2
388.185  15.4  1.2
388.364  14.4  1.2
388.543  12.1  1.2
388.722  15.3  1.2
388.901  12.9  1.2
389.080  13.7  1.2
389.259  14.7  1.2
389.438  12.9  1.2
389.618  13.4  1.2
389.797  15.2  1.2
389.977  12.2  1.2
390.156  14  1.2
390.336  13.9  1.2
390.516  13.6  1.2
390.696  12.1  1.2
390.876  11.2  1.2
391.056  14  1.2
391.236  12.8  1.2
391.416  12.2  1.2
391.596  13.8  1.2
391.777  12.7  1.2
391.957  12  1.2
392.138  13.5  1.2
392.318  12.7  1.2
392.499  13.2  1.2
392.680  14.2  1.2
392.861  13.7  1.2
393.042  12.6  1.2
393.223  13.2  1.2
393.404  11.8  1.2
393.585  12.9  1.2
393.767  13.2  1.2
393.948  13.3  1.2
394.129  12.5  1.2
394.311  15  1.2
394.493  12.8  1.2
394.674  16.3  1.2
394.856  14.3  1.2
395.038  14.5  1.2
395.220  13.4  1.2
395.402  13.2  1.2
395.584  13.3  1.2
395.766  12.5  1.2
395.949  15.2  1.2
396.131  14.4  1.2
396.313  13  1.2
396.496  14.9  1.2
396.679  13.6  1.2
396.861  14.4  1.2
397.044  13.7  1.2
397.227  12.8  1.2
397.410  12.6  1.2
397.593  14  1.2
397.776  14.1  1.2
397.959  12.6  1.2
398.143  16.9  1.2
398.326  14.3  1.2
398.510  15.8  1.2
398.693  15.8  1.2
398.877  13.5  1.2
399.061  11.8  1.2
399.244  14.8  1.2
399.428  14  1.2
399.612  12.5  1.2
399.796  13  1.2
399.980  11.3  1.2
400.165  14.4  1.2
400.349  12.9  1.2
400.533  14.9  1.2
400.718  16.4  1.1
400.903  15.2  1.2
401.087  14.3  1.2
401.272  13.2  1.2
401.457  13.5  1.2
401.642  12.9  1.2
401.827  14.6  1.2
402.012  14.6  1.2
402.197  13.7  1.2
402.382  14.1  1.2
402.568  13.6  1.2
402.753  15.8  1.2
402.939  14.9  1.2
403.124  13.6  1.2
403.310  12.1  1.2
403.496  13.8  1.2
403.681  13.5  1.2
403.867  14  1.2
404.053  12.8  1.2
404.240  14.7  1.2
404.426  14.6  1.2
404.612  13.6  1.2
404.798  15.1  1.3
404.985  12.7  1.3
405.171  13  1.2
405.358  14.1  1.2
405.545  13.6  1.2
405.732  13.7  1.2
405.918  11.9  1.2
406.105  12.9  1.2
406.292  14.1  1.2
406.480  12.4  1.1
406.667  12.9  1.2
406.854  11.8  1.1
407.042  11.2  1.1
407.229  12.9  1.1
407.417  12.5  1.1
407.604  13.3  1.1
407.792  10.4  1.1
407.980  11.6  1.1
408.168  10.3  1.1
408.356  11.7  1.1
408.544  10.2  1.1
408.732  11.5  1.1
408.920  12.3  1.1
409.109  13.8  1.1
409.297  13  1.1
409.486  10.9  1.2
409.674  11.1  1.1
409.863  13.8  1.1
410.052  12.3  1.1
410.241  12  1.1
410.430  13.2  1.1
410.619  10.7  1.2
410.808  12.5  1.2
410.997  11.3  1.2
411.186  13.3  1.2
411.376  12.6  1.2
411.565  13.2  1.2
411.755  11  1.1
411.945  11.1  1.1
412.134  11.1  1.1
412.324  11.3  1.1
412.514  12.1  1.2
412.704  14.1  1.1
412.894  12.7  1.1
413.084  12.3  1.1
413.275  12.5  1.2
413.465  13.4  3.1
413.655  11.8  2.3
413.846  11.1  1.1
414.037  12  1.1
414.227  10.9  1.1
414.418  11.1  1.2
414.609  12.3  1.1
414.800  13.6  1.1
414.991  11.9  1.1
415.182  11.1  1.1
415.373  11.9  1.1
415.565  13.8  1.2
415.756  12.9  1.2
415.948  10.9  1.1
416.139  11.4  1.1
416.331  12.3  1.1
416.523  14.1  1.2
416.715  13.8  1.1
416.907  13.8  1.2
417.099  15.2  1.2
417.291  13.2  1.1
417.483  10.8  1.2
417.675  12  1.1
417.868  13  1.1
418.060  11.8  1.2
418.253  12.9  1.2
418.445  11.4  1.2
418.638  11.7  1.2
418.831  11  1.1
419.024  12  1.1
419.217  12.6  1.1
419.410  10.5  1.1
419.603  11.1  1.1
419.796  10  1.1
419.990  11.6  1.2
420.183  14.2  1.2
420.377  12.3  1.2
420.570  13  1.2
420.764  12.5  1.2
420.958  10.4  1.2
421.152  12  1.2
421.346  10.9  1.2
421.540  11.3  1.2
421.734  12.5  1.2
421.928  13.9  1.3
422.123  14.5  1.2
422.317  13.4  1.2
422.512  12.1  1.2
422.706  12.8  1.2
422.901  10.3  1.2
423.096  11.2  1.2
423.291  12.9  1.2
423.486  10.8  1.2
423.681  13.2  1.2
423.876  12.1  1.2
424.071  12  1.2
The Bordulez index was -2.379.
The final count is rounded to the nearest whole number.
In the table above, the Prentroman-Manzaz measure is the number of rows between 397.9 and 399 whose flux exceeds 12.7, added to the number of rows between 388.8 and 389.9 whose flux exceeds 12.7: 11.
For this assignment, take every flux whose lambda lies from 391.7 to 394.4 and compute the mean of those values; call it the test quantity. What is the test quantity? 13.1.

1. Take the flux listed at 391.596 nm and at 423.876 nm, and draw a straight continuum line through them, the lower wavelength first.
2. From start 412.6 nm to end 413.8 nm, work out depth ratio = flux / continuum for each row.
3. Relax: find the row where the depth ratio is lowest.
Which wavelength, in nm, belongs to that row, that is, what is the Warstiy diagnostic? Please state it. 413.655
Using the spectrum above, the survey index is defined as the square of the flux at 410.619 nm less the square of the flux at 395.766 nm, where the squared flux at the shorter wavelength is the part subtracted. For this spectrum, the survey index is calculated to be -42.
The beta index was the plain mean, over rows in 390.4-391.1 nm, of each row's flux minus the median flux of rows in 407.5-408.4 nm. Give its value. 1.1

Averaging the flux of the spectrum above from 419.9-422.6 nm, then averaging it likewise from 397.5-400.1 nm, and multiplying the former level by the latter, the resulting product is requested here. 173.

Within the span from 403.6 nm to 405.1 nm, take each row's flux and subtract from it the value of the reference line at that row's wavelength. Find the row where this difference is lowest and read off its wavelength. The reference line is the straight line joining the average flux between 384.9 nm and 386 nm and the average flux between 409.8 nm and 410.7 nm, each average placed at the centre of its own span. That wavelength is 404.053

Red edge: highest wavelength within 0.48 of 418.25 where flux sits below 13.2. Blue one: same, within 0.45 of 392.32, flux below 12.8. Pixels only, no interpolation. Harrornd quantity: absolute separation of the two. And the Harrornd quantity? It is 26.32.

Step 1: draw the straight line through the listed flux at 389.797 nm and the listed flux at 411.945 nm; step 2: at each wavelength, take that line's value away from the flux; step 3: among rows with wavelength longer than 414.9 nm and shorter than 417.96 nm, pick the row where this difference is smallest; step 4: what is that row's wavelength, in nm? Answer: 415.948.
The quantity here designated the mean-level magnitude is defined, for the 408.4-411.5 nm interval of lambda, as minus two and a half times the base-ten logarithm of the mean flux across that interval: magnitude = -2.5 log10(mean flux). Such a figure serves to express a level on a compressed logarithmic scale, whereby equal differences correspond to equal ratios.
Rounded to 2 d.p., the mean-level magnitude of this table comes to -2.71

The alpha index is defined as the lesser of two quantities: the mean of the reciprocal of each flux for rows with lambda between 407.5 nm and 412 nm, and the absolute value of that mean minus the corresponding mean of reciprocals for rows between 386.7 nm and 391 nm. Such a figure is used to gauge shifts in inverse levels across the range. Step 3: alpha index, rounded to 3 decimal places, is 0.010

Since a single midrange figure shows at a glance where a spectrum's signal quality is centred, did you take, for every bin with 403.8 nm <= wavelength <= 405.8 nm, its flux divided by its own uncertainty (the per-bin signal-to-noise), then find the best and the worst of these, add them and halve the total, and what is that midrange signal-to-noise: 11.0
